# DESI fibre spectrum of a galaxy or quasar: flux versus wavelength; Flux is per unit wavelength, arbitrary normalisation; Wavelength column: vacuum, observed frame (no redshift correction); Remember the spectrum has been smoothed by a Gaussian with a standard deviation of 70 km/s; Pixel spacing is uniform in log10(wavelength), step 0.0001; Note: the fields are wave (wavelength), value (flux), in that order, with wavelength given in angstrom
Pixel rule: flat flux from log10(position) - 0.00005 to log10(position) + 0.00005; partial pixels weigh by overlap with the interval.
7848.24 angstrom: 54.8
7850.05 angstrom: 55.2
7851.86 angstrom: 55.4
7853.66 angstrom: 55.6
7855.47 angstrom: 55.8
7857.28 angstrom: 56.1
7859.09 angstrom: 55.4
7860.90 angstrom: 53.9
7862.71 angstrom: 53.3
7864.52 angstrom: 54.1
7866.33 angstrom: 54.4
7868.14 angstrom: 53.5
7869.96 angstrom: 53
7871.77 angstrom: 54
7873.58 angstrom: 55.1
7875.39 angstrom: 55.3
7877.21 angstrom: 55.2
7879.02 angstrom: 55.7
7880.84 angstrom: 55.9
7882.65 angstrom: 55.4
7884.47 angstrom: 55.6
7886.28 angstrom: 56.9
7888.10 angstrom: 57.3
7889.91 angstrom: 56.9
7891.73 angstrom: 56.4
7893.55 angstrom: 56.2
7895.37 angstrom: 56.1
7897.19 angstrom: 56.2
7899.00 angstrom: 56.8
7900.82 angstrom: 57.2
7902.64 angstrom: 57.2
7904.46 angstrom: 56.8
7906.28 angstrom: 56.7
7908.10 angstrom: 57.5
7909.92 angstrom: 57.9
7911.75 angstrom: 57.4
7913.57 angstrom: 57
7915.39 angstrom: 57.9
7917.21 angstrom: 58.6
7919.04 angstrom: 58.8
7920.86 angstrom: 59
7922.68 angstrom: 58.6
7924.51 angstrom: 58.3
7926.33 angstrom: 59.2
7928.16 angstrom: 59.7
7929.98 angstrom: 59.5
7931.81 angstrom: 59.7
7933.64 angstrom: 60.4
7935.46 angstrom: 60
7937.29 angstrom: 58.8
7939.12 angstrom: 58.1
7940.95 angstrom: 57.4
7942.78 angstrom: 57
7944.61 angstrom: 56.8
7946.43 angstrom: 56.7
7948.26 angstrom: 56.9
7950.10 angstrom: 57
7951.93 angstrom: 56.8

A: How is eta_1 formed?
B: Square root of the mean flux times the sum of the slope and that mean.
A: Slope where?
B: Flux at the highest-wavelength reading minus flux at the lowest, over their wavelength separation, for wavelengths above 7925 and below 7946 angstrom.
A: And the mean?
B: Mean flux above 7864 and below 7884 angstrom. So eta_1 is 54.6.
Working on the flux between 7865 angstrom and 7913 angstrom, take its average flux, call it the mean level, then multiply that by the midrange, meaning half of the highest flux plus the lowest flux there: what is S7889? 3106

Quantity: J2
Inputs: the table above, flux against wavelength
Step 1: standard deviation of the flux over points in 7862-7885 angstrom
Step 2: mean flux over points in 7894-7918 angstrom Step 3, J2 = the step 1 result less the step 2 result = -56.2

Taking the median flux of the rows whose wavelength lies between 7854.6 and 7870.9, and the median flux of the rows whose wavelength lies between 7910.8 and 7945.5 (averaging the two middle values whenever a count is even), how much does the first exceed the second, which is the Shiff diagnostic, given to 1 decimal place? -4.5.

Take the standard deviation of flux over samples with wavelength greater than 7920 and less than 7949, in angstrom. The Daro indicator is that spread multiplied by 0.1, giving 0.12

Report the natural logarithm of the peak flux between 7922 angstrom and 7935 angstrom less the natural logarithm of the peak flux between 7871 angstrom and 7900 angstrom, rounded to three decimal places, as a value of 0.053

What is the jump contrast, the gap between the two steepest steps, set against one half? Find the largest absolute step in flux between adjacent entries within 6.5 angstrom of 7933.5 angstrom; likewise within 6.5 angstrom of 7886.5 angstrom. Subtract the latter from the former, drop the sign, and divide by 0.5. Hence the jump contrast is 0.20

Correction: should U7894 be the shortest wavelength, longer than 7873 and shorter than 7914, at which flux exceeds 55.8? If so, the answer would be 7880.84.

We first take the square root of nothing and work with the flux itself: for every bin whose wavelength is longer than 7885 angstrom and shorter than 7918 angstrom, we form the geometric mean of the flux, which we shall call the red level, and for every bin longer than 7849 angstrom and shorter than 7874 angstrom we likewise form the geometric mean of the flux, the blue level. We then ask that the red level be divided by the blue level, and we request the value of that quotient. 1.04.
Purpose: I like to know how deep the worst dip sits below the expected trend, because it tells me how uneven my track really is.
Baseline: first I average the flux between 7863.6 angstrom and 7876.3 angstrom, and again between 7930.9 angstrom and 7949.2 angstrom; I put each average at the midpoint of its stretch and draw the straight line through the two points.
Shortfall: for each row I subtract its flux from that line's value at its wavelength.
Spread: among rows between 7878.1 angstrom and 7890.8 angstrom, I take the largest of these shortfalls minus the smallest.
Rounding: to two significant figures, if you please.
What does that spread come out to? 1.6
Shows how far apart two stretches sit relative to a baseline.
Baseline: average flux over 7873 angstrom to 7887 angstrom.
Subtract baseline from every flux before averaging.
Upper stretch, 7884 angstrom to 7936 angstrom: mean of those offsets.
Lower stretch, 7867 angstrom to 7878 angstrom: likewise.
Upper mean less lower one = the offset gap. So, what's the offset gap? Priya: 3.4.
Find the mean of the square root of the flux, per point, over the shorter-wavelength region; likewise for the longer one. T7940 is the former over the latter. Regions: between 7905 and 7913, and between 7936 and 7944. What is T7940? 1.00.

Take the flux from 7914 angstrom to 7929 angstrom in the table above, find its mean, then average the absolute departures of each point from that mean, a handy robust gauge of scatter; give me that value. 0.41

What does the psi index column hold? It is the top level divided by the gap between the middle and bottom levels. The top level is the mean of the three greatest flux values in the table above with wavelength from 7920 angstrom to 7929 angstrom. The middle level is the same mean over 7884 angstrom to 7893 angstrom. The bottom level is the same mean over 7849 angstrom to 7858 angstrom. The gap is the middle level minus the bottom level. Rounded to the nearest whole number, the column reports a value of 49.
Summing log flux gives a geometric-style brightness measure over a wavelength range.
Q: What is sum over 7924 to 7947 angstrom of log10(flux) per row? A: 23.0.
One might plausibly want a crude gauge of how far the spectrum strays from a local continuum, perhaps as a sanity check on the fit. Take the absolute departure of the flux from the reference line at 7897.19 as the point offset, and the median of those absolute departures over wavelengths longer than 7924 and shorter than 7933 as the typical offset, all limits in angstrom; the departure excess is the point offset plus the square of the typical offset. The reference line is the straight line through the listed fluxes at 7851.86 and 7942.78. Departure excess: 7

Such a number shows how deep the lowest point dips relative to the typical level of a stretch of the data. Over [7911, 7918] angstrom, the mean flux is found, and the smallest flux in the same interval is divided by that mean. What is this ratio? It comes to 0.987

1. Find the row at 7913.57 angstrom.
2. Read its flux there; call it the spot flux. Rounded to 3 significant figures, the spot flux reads 57.0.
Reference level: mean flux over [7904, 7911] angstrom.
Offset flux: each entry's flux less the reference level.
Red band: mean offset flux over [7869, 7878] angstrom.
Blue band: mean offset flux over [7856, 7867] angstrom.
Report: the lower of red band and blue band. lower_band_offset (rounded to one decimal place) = -2.7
